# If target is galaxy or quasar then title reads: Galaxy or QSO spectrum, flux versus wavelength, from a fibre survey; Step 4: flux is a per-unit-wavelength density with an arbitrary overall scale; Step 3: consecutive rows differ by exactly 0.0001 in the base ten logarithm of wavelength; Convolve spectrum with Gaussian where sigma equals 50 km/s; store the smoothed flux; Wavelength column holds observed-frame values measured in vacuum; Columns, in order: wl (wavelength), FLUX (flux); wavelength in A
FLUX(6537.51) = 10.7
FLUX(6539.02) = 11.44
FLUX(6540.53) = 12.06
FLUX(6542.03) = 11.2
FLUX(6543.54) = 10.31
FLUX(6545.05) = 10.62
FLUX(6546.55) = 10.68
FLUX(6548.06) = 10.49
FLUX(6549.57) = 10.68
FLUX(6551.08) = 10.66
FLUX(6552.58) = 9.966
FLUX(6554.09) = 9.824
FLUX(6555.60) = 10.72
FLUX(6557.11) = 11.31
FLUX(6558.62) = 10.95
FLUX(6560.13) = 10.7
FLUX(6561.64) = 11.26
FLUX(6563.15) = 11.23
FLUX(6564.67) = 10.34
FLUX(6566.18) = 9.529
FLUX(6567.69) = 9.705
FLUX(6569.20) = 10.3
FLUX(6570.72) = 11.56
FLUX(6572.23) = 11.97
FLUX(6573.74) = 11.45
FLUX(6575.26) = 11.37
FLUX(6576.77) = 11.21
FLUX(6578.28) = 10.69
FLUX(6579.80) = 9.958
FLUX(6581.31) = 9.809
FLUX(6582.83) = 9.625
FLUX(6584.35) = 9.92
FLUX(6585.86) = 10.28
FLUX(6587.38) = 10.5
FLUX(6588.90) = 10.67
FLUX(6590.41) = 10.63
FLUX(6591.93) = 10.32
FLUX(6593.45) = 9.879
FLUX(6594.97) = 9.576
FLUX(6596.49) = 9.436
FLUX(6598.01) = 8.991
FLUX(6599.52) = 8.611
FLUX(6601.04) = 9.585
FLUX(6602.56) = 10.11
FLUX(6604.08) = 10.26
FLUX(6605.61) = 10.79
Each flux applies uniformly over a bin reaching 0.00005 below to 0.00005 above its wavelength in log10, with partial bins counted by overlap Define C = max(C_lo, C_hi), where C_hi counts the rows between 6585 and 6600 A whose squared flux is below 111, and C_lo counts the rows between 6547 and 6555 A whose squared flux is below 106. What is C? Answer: 8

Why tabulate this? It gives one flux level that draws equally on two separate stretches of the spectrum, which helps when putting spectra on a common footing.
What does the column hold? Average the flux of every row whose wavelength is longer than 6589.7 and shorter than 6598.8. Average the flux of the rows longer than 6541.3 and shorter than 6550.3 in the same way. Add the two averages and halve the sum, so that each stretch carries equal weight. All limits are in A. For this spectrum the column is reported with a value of 10.2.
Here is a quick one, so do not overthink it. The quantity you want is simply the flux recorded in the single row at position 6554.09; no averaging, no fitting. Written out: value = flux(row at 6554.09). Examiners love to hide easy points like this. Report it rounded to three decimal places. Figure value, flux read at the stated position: 9.824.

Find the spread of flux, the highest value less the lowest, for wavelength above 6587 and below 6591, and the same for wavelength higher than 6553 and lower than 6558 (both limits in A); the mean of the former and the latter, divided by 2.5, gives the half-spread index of 0.33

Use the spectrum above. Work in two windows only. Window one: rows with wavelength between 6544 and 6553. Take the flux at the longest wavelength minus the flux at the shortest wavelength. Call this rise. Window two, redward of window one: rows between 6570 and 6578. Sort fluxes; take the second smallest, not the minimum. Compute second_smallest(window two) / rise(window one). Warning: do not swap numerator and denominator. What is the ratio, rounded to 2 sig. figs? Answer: -17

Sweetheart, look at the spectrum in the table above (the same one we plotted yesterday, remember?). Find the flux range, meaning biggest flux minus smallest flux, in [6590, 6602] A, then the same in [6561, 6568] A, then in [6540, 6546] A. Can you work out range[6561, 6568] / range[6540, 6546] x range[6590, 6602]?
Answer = 2.0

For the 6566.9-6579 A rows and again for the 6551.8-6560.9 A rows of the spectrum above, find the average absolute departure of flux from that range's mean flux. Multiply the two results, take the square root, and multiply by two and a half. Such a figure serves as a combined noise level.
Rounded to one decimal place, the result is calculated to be 1.3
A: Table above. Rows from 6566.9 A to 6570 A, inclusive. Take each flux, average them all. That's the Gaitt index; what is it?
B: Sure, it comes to 10.0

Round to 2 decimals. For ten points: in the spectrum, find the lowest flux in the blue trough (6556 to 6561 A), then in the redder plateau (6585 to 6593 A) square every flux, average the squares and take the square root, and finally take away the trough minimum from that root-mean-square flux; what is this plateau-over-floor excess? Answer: -0.22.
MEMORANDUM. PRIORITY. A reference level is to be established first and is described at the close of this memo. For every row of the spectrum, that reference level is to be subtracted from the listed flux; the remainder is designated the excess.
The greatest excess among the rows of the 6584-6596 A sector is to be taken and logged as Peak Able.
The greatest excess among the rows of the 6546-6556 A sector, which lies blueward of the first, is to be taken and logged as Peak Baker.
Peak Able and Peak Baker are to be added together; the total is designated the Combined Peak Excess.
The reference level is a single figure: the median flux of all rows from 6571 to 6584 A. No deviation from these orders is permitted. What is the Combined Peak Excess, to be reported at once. -0.5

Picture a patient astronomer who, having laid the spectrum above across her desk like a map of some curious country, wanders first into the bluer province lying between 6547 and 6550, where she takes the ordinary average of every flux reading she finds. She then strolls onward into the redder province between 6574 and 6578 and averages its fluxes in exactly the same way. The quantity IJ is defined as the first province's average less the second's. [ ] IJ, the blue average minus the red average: -0.7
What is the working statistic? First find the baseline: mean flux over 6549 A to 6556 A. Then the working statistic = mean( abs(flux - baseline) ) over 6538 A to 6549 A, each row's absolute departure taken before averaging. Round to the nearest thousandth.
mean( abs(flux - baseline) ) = 0.619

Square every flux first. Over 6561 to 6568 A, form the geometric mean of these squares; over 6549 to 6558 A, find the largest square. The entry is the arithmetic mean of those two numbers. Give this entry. 118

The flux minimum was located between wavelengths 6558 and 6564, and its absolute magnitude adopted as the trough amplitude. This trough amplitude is 10.7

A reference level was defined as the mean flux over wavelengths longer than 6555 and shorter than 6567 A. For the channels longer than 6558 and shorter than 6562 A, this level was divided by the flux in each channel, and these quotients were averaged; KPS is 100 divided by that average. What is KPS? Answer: 102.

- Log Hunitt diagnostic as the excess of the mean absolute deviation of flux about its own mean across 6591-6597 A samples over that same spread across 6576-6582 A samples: -0.24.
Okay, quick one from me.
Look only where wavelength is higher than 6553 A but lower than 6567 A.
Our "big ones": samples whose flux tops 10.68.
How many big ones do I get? 6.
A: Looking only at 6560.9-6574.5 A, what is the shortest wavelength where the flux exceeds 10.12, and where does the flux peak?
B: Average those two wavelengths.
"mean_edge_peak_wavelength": 6566.9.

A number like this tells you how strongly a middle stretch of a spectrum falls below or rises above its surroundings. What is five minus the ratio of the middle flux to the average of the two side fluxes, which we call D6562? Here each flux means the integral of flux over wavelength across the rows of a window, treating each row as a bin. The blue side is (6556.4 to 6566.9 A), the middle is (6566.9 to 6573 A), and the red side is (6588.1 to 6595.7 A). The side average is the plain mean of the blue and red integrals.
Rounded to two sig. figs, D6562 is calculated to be 4.3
